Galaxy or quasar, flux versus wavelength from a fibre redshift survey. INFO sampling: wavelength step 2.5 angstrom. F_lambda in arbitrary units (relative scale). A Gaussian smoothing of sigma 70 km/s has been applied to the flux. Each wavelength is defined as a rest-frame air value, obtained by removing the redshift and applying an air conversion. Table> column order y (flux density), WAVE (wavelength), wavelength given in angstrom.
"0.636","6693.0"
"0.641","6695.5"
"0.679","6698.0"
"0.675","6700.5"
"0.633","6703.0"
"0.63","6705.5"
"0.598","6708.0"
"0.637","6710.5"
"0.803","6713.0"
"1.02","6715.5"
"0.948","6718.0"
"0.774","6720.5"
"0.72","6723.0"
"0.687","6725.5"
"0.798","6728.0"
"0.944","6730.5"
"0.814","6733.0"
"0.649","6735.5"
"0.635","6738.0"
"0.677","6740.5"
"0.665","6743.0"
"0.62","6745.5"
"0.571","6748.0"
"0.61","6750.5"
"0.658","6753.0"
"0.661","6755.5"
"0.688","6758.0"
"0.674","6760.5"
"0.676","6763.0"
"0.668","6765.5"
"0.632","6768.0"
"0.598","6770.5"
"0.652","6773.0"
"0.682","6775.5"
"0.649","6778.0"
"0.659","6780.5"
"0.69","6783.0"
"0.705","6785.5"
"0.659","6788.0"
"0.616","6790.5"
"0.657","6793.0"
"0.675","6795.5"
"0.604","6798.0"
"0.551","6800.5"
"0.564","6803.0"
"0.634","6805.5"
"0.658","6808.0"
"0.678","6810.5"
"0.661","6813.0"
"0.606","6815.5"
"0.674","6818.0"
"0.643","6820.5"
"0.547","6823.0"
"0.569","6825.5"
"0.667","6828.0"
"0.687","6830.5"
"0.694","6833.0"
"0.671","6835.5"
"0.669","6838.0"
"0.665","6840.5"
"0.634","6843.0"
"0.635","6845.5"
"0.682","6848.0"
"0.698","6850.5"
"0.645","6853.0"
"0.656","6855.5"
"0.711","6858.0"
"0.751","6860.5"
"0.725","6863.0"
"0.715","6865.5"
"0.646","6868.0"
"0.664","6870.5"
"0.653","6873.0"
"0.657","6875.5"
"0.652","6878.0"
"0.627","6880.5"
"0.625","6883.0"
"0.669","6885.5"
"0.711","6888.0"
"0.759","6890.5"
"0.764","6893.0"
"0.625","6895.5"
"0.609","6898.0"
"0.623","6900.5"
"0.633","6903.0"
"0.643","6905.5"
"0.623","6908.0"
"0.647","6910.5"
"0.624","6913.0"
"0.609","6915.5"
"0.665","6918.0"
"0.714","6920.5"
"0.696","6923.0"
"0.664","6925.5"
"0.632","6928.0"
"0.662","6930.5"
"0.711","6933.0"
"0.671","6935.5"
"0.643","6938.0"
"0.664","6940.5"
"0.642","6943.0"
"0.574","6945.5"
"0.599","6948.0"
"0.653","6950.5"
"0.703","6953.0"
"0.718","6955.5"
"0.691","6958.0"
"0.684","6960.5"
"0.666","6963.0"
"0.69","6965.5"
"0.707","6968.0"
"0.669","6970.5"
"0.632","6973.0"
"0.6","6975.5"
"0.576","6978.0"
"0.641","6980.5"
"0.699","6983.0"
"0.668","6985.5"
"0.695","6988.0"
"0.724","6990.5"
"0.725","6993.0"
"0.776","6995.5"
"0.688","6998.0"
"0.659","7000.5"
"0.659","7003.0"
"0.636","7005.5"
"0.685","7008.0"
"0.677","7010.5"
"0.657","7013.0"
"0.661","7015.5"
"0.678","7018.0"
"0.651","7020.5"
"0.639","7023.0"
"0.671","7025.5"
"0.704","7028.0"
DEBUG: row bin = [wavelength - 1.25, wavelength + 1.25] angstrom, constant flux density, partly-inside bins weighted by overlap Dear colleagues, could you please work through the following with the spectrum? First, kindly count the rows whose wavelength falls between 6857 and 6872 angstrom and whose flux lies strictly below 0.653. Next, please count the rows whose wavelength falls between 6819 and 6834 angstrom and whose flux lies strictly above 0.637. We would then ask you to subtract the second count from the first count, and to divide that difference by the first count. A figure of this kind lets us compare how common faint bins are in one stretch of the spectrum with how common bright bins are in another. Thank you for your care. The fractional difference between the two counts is -3.0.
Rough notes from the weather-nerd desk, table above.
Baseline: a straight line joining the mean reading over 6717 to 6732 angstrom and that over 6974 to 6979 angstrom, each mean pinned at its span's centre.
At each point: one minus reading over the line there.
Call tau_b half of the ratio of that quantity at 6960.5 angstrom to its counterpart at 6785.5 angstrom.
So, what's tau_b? -1.0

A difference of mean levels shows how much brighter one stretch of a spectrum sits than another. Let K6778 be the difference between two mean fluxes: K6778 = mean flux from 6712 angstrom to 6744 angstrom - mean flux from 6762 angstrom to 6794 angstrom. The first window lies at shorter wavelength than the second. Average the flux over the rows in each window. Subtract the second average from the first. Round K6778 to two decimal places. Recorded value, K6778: 0.12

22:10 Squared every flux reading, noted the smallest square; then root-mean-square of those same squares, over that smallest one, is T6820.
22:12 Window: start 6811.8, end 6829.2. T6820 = 1.32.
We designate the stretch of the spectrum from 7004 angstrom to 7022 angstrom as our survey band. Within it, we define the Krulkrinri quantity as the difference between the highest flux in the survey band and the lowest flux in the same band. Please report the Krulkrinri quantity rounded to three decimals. 0.049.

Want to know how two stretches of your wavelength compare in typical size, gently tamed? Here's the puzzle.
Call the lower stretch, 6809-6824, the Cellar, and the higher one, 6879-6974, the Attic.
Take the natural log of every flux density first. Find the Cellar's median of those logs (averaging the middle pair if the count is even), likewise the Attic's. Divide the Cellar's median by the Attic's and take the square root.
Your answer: 1.02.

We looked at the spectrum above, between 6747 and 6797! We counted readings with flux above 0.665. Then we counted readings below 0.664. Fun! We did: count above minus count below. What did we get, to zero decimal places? -4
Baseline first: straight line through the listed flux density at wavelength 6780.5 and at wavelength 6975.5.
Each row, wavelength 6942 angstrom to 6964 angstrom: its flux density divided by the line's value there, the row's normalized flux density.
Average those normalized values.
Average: 1.09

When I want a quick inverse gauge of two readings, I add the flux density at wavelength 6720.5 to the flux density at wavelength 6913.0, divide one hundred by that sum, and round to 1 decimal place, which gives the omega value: 71.5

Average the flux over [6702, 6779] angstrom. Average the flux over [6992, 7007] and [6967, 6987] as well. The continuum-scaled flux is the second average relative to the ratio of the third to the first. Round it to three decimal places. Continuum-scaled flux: 0.744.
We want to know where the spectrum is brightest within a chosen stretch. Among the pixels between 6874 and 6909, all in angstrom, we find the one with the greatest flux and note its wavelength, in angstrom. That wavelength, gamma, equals 6893.0 angstrom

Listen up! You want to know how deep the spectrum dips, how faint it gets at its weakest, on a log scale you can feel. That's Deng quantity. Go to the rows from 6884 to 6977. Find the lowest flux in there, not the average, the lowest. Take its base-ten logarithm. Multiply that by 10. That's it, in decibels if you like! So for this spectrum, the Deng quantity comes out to -2.41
